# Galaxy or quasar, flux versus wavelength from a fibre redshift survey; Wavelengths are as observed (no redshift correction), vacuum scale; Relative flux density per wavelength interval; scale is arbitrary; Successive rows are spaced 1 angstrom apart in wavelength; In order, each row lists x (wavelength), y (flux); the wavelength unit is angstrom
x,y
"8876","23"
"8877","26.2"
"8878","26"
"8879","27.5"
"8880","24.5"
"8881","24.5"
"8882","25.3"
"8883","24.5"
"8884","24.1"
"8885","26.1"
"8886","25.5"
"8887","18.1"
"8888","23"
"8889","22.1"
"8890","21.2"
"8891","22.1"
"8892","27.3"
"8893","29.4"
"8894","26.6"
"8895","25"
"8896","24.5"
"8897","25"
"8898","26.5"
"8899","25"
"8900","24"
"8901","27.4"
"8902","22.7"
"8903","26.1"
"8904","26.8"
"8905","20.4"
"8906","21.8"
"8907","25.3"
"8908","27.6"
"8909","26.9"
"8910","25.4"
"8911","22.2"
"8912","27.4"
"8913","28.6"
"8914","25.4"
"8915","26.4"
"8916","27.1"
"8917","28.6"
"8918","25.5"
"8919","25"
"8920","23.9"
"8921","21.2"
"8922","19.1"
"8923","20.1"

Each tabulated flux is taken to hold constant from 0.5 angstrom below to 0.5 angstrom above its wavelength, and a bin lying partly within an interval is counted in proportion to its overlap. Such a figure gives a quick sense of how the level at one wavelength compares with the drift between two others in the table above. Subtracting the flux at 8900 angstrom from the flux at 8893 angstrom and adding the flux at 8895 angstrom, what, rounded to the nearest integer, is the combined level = 30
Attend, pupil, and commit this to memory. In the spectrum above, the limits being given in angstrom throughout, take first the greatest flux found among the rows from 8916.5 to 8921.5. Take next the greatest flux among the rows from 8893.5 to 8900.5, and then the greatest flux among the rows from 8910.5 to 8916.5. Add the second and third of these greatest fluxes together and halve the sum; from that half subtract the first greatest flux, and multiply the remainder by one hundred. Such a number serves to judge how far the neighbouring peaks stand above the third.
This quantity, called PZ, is -100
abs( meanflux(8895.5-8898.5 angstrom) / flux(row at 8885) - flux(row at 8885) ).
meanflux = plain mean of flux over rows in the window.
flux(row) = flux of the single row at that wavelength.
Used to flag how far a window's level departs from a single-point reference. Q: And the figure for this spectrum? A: 25.1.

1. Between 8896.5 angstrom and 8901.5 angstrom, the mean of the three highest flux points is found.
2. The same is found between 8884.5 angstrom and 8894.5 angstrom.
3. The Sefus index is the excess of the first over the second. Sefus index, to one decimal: -1.5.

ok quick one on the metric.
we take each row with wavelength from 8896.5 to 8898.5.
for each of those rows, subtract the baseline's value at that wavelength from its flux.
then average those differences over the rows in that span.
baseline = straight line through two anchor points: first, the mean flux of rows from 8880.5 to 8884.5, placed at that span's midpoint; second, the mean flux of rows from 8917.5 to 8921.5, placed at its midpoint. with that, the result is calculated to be 1.4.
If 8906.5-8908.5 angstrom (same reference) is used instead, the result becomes 2.3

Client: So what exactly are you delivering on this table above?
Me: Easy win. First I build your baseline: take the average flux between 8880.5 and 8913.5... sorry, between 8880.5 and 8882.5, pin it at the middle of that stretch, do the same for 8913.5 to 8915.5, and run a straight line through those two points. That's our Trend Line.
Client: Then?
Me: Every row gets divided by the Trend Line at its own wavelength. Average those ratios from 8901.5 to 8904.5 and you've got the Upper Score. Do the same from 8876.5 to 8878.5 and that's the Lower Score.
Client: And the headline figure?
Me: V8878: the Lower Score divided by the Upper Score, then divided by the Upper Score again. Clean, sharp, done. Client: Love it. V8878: 1.08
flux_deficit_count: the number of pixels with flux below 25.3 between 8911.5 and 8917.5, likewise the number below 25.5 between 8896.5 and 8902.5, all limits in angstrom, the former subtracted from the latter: 4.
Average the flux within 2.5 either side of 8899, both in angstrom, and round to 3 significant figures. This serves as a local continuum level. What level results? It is 25.6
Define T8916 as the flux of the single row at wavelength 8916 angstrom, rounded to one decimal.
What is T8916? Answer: 27.1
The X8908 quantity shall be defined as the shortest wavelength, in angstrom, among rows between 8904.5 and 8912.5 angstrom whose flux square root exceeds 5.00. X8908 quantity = 8907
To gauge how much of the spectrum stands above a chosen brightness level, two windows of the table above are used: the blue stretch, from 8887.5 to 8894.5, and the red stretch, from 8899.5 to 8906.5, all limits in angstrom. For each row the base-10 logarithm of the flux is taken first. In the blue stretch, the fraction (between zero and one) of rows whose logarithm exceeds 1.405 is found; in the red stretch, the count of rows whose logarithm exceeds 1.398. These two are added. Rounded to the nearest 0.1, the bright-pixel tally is 3.4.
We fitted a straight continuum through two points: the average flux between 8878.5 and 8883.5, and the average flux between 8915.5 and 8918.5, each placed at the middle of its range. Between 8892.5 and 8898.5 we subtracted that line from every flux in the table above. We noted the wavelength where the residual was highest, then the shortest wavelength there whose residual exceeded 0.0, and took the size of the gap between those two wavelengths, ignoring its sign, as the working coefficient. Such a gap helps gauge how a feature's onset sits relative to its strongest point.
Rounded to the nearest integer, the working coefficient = 0 angstrom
